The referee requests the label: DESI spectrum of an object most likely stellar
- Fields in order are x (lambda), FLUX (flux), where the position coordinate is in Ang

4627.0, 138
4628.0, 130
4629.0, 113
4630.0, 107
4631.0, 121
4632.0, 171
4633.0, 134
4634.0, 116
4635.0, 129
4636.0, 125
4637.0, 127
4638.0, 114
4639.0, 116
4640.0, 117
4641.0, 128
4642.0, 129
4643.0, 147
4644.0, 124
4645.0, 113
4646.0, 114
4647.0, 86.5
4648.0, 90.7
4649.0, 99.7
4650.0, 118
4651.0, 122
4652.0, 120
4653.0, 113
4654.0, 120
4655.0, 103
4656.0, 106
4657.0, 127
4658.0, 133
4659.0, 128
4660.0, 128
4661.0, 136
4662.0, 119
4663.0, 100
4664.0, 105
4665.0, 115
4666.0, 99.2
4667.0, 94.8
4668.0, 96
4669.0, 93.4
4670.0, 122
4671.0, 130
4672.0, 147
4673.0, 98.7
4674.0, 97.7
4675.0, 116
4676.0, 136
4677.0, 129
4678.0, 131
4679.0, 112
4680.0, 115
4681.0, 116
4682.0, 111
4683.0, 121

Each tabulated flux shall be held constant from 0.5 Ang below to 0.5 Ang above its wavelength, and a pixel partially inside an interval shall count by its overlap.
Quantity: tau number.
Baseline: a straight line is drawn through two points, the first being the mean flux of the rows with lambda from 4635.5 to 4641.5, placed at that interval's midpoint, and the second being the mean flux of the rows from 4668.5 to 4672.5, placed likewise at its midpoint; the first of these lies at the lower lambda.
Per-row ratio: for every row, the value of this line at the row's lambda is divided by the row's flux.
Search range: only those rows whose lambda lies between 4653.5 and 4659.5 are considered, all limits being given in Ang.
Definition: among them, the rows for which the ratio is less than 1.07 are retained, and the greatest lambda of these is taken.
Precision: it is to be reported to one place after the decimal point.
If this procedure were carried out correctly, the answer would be 4659.0 Ang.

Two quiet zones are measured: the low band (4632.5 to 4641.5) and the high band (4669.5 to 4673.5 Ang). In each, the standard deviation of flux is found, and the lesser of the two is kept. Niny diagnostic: 7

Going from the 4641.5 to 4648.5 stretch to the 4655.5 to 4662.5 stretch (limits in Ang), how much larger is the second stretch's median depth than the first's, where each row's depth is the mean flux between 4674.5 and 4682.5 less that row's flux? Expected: -14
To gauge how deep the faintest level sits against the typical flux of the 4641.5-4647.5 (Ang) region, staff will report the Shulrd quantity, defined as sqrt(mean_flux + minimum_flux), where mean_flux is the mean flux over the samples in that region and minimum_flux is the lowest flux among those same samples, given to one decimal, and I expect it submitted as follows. 14.3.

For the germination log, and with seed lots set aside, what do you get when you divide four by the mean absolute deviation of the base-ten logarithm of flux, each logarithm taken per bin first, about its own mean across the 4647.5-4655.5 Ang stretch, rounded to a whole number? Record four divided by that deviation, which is 101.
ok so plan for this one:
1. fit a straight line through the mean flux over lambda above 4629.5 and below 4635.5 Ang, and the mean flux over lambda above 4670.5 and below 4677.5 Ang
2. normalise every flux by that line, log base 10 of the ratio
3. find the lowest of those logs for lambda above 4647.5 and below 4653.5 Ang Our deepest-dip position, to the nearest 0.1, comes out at 4648.0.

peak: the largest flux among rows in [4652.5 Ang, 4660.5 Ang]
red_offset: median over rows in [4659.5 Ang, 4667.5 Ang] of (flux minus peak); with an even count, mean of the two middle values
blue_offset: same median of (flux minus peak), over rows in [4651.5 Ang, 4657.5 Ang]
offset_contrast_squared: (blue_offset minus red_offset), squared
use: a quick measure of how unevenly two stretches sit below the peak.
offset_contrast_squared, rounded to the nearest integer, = 42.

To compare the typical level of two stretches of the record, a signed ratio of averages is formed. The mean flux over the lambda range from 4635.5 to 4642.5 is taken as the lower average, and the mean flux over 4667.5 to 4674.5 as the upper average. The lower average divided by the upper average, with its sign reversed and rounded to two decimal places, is -1.09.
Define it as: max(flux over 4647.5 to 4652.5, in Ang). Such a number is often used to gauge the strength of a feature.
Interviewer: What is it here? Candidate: 122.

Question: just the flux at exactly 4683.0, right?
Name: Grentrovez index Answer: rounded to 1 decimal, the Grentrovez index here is 121.0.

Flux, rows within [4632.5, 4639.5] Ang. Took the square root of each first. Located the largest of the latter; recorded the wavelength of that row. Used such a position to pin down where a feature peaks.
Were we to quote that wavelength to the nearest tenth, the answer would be 4633.0 Ang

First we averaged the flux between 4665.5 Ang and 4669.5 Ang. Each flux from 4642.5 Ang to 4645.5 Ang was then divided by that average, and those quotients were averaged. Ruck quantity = 1.34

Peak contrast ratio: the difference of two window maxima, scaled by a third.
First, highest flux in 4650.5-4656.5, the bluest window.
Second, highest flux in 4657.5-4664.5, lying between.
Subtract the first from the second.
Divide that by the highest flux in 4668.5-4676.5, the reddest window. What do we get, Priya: 0.10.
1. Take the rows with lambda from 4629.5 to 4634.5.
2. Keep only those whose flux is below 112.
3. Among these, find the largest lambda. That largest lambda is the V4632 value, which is 4630.0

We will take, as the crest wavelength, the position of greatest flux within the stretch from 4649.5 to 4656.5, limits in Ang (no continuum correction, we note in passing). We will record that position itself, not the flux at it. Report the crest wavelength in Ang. 4651.0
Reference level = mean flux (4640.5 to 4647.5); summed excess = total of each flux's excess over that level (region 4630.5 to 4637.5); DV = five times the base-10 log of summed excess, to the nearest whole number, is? 10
